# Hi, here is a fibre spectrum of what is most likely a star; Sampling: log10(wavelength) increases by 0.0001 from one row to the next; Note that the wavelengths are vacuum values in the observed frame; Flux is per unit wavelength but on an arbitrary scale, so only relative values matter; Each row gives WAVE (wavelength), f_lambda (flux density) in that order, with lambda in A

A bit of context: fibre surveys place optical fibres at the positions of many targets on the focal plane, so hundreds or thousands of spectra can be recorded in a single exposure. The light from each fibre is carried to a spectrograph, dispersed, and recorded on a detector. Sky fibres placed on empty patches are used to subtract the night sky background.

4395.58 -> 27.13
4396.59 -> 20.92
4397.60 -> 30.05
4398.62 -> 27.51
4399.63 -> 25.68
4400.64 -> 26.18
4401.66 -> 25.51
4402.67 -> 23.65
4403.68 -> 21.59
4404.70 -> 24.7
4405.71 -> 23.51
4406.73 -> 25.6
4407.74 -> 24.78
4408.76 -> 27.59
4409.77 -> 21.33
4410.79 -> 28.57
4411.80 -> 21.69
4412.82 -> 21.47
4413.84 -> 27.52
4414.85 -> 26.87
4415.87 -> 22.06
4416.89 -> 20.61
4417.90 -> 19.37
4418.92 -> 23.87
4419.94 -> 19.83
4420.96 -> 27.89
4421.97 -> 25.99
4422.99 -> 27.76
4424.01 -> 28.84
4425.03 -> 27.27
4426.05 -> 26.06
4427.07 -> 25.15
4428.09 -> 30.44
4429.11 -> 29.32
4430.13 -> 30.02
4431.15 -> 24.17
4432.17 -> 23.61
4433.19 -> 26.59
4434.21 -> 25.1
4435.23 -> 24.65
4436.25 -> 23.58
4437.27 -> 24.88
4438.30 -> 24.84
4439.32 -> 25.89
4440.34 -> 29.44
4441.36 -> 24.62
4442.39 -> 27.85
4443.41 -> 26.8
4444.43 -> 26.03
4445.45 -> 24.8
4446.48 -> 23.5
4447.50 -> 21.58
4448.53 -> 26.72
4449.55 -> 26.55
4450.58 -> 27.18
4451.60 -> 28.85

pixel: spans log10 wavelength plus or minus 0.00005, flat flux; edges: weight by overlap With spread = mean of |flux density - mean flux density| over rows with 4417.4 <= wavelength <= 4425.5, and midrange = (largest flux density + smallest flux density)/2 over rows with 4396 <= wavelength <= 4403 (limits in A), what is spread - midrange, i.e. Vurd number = -22.4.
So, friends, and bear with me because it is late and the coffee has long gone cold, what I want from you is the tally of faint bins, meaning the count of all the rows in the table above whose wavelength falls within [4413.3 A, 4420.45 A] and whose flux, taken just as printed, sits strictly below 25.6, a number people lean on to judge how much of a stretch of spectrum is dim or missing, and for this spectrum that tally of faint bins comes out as 5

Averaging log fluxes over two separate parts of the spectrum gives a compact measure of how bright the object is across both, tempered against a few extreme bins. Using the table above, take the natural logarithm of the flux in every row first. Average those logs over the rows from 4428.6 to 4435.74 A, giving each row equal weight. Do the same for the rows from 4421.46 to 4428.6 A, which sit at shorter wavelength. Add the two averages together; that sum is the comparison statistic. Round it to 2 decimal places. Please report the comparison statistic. 6.57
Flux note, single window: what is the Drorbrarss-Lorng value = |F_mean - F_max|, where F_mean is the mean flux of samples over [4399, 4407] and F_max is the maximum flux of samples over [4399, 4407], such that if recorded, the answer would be 1.6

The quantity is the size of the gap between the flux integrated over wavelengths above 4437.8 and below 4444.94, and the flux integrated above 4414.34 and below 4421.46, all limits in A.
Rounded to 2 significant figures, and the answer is 26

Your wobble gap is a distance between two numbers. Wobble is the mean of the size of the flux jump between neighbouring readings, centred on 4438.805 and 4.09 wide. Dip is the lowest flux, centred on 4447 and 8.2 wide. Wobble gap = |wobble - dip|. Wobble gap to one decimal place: 20.0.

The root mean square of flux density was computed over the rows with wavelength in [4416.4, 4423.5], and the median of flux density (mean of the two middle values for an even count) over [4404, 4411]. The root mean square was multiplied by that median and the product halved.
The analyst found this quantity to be 296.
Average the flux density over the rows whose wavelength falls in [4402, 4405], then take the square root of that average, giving 4.83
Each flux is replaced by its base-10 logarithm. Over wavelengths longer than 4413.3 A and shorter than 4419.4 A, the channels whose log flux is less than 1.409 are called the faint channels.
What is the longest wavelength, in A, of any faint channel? 4418.92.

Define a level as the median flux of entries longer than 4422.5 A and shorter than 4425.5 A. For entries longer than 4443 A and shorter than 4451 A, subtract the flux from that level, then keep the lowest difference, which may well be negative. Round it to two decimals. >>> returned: 0.58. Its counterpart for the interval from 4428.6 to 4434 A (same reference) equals -2.26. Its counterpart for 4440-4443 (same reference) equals -1.68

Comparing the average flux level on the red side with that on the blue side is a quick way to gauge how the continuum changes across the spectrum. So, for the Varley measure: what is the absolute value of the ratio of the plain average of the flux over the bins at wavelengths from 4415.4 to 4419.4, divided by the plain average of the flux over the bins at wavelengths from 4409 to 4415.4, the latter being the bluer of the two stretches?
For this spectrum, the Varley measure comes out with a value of 0.87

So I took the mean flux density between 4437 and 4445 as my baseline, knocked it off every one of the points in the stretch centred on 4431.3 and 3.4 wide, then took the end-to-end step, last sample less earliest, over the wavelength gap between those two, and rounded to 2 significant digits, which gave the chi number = -3.1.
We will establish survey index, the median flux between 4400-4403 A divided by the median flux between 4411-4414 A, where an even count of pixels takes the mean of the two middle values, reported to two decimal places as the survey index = 1.18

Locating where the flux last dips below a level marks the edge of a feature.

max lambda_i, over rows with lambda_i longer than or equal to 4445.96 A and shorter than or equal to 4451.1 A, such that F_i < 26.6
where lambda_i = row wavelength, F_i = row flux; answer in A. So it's 4449.55 A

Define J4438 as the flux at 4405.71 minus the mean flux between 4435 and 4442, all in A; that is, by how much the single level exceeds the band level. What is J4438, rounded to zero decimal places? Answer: -2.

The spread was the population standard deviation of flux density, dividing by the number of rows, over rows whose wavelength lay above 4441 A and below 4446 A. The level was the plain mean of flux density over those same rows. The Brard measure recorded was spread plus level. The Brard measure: 27.2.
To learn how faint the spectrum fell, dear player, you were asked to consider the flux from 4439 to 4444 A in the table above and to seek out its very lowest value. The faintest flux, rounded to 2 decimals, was 24.62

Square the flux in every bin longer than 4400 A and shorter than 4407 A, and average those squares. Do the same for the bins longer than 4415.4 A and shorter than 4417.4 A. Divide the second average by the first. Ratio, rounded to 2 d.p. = 0.76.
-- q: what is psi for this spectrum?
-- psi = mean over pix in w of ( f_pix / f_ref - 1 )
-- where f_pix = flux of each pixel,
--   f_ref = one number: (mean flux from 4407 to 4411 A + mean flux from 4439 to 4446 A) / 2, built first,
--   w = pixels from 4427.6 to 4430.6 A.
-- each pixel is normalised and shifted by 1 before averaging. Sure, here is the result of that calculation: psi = 0.15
